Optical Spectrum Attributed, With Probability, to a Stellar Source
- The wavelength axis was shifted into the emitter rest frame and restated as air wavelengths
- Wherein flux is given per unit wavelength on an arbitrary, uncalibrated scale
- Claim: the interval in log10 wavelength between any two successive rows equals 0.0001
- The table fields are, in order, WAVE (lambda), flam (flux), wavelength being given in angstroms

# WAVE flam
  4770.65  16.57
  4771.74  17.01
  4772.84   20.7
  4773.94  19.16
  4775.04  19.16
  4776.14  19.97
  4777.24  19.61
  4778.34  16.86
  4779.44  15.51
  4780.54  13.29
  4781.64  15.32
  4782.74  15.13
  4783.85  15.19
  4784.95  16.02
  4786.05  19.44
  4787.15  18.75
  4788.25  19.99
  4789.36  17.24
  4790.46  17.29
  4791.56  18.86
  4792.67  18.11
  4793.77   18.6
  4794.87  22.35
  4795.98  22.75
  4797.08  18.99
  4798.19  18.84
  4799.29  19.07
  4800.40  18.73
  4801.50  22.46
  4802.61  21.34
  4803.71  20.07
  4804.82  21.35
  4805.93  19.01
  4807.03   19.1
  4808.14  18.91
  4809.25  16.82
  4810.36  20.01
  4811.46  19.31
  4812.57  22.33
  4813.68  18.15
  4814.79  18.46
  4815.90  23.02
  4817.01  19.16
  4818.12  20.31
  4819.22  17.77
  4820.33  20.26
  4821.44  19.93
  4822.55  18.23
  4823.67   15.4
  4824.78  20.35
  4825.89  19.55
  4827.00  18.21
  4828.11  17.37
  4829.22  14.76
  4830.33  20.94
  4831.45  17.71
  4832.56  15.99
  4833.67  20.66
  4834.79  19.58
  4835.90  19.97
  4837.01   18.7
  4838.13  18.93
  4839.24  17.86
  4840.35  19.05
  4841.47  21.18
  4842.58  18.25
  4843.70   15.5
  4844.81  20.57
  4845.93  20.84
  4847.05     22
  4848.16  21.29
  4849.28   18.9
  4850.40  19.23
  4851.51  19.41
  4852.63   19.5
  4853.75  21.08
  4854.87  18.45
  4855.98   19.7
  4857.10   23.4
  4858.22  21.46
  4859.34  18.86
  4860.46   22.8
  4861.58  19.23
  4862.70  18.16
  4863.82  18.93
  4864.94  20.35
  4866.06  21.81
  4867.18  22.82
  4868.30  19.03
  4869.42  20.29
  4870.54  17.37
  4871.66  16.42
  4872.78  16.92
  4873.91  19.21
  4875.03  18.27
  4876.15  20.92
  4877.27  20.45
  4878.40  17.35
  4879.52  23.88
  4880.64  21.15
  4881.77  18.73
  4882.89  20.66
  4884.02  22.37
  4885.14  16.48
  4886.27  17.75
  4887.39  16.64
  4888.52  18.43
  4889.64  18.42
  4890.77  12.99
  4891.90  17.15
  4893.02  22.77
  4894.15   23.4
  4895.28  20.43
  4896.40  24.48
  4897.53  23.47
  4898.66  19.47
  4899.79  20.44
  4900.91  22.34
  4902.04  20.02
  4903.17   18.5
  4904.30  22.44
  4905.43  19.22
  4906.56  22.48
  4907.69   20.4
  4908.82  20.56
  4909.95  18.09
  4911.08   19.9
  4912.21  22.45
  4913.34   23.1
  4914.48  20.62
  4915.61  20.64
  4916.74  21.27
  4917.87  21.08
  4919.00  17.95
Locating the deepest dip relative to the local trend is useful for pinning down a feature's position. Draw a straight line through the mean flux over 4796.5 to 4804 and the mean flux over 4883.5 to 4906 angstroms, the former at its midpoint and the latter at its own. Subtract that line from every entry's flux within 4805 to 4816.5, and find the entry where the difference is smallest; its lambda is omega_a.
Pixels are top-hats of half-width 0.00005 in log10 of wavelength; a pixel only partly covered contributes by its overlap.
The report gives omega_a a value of 4809.25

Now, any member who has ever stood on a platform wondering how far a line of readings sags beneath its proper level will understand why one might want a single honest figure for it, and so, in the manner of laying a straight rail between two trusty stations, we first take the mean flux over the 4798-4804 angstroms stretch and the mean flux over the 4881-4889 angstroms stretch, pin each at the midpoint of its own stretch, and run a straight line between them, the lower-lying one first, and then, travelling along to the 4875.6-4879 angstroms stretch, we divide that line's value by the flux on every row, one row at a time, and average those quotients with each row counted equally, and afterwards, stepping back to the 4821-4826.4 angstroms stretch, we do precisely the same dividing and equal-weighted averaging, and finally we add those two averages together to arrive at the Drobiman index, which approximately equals 2.04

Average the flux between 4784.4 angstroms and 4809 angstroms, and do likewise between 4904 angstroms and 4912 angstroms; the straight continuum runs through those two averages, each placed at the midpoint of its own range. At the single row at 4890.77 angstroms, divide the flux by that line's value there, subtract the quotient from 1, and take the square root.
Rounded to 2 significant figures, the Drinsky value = 0.60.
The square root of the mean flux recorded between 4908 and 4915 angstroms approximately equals 4.56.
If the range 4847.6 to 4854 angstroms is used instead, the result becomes 4.46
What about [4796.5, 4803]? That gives 4.46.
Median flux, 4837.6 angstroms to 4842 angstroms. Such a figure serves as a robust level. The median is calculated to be 19.0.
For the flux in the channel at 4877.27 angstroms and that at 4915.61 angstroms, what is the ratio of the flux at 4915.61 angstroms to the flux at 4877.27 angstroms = 1.01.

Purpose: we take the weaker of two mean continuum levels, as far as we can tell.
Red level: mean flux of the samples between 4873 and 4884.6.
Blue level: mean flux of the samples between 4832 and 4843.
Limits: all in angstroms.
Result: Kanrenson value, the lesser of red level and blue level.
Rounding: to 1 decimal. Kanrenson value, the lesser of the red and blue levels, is 19.0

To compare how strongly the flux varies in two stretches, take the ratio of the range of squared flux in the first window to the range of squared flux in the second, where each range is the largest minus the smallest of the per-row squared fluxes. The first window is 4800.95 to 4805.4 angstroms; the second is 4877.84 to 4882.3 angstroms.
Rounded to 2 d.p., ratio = 0.38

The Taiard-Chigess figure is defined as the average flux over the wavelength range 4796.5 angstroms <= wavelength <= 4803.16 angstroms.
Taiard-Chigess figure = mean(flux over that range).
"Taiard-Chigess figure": 19.9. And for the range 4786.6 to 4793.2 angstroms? 18.4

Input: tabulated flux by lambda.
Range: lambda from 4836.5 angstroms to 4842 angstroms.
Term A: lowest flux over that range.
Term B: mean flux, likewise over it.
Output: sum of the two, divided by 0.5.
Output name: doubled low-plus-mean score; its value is 74.0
